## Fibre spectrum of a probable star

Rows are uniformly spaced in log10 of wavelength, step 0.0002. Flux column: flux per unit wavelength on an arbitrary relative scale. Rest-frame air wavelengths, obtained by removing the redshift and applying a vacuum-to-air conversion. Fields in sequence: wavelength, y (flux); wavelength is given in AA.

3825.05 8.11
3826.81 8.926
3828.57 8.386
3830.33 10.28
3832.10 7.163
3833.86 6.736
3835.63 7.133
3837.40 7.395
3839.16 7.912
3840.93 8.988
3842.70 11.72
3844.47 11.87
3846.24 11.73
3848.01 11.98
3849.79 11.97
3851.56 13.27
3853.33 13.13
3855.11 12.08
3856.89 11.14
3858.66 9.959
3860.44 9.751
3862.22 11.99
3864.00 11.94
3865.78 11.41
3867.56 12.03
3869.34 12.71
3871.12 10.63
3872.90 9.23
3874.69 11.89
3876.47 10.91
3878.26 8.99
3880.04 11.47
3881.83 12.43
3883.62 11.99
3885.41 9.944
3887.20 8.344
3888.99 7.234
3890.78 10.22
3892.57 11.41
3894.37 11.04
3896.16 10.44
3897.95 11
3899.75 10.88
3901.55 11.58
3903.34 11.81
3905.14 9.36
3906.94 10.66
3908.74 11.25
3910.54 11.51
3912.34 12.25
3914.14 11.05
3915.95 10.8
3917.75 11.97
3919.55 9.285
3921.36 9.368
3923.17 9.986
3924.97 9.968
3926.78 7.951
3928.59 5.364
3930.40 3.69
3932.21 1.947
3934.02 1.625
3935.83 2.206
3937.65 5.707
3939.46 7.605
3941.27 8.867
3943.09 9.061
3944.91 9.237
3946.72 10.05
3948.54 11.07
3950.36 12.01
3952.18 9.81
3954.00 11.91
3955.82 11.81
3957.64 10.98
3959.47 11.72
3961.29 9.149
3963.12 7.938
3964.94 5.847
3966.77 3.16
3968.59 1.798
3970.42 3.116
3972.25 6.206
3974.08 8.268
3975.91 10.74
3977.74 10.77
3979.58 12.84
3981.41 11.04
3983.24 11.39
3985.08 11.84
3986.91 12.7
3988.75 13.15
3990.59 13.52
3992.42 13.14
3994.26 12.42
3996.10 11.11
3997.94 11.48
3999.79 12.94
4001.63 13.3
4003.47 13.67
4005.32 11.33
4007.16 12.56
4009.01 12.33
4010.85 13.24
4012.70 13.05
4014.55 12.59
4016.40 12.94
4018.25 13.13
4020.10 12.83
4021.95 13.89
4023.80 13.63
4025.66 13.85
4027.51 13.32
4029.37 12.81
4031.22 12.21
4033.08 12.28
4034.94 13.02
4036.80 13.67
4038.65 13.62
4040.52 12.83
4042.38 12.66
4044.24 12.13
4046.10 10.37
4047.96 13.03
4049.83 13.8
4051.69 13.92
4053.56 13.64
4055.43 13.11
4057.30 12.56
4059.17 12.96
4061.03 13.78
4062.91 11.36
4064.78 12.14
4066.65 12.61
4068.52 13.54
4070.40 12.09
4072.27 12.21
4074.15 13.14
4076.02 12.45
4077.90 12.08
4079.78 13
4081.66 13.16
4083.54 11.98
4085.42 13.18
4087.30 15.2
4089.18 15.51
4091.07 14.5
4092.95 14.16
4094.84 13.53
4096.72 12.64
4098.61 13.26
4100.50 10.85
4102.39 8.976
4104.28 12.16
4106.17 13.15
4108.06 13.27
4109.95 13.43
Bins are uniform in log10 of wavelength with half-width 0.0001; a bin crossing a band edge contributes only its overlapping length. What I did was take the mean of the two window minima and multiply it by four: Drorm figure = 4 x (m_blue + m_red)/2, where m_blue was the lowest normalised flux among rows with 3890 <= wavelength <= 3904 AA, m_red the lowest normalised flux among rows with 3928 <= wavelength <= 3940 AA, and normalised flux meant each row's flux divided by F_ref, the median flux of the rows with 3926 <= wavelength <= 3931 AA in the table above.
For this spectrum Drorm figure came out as 4.4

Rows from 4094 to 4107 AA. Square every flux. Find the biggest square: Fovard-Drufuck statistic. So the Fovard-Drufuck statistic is 183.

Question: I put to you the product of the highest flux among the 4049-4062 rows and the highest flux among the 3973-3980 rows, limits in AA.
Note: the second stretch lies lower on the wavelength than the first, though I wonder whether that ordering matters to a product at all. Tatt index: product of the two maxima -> 179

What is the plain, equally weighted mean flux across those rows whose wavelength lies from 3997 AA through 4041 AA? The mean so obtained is 12.9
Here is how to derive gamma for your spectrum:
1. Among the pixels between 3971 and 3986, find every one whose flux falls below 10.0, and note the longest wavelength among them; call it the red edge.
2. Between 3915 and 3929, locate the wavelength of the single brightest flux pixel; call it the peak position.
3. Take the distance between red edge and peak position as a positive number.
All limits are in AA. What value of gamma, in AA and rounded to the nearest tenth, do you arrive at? 56.3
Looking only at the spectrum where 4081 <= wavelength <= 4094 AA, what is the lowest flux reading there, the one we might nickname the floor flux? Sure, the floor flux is 11.98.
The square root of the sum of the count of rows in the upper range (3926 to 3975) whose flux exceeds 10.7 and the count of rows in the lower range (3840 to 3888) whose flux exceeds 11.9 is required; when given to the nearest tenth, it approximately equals 4.1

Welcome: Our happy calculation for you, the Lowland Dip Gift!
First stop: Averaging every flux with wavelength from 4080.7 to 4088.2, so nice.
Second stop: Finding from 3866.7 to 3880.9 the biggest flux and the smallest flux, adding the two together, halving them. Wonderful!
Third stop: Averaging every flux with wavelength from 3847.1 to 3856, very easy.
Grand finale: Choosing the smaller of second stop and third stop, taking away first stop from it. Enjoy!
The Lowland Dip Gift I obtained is -2.5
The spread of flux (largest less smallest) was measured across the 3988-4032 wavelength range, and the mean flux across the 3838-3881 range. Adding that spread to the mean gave 14.0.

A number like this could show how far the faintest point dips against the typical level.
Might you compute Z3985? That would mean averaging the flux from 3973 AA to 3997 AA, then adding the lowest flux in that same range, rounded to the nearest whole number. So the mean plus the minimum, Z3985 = 20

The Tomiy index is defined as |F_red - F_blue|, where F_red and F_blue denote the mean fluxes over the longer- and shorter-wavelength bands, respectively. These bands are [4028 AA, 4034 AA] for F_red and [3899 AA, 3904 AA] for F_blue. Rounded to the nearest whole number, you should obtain 1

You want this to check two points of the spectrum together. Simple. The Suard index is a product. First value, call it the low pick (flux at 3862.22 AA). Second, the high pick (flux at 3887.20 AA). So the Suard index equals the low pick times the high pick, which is 100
